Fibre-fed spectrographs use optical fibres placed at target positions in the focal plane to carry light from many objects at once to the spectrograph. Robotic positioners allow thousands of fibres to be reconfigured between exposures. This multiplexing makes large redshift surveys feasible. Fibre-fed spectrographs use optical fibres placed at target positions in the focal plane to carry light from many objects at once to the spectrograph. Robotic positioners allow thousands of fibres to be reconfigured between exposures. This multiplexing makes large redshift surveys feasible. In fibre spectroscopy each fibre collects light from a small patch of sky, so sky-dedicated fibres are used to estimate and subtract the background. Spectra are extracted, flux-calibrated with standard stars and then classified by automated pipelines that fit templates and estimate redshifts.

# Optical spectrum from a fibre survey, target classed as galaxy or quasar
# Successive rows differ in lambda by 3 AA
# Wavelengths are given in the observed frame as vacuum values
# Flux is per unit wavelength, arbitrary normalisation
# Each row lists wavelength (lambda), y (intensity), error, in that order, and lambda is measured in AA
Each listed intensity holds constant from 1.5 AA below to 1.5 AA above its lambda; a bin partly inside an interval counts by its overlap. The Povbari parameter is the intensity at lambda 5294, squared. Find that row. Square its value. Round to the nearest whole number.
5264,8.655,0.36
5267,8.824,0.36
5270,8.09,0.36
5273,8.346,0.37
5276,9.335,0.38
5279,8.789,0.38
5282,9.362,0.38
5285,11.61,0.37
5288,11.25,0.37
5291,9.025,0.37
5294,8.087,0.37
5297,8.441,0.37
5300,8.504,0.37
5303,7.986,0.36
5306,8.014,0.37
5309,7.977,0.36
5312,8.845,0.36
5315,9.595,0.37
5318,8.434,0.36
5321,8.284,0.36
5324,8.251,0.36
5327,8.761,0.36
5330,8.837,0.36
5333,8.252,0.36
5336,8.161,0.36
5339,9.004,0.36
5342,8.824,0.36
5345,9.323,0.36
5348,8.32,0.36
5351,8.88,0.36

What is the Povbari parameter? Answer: 65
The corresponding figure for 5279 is 77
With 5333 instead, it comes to 68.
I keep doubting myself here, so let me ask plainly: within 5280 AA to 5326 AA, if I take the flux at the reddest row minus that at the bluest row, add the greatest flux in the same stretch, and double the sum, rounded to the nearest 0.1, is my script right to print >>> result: 21.0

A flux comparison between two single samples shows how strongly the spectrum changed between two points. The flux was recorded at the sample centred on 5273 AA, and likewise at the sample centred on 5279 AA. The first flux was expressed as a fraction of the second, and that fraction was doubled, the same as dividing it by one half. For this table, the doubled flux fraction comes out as 1.90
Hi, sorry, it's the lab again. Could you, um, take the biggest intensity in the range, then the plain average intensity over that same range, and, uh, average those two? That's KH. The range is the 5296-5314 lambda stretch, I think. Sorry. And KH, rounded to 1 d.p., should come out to 8.6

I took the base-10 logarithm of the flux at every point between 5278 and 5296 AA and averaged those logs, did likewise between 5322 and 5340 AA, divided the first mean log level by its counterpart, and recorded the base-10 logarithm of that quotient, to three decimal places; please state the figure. 0.023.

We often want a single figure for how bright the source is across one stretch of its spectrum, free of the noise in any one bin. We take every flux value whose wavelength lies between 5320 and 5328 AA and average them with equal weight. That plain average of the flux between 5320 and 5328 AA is 8.4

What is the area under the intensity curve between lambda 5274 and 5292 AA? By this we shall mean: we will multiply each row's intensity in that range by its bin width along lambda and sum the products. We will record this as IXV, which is 178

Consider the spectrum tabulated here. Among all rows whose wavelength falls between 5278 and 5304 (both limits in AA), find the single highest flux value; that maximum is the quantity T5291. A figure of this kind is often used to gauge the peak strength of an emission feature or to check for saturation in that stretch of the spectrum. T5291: 11.61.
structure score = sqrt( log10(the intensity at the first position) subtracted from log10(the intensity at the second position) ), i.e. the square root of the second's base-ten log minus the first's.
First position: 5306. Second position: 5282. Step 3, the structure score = 0.26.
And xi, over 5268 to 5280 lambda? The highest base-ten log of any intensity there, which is 0.97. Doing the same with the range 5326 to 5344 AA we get 0.95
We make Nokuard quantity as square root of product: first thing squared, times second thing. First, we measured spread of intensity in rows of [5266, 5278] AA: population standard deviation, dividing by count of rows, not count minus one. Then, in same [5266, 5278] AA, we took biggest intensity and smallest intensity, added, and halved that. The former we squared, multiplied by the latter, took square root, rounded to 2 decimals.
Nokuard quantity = 1.40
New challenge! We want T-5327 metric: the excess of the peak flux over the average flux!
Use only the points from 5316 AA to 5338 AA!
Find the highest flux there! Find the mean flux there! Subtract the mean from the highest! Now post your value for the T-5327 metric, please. 0.4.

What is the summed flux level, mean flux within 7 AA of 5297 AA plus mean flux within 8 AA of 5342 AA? 17.1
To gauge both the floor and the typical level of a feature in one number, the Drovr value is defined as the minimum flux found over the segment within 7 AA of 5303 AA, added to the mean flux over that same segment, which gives 16.16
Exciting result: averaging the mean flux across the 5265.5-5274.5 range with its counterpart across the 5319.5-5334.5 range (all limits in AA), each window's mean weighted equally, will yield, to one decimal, 8.4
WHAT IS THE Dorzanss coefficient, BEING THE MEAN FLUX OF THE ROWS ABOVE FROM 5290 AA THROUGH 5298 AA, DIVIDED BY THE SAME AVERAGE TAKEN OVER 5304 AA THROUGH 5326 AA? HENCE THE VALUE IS 1.00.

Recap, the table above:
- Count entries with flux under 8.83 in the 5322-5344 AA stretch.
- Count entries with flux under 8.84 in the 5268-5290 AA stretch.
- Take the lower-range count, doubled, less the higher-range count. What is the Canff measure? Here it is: 1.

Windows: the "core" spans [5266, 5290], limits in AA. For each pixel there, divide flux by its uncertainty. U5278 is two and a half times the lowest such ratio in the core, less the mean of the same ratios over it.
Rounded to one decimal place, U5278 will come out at 30.7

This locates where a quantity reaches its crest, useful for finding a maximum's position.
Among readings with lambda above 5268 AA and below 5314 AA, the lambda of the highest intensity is 5285 AA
